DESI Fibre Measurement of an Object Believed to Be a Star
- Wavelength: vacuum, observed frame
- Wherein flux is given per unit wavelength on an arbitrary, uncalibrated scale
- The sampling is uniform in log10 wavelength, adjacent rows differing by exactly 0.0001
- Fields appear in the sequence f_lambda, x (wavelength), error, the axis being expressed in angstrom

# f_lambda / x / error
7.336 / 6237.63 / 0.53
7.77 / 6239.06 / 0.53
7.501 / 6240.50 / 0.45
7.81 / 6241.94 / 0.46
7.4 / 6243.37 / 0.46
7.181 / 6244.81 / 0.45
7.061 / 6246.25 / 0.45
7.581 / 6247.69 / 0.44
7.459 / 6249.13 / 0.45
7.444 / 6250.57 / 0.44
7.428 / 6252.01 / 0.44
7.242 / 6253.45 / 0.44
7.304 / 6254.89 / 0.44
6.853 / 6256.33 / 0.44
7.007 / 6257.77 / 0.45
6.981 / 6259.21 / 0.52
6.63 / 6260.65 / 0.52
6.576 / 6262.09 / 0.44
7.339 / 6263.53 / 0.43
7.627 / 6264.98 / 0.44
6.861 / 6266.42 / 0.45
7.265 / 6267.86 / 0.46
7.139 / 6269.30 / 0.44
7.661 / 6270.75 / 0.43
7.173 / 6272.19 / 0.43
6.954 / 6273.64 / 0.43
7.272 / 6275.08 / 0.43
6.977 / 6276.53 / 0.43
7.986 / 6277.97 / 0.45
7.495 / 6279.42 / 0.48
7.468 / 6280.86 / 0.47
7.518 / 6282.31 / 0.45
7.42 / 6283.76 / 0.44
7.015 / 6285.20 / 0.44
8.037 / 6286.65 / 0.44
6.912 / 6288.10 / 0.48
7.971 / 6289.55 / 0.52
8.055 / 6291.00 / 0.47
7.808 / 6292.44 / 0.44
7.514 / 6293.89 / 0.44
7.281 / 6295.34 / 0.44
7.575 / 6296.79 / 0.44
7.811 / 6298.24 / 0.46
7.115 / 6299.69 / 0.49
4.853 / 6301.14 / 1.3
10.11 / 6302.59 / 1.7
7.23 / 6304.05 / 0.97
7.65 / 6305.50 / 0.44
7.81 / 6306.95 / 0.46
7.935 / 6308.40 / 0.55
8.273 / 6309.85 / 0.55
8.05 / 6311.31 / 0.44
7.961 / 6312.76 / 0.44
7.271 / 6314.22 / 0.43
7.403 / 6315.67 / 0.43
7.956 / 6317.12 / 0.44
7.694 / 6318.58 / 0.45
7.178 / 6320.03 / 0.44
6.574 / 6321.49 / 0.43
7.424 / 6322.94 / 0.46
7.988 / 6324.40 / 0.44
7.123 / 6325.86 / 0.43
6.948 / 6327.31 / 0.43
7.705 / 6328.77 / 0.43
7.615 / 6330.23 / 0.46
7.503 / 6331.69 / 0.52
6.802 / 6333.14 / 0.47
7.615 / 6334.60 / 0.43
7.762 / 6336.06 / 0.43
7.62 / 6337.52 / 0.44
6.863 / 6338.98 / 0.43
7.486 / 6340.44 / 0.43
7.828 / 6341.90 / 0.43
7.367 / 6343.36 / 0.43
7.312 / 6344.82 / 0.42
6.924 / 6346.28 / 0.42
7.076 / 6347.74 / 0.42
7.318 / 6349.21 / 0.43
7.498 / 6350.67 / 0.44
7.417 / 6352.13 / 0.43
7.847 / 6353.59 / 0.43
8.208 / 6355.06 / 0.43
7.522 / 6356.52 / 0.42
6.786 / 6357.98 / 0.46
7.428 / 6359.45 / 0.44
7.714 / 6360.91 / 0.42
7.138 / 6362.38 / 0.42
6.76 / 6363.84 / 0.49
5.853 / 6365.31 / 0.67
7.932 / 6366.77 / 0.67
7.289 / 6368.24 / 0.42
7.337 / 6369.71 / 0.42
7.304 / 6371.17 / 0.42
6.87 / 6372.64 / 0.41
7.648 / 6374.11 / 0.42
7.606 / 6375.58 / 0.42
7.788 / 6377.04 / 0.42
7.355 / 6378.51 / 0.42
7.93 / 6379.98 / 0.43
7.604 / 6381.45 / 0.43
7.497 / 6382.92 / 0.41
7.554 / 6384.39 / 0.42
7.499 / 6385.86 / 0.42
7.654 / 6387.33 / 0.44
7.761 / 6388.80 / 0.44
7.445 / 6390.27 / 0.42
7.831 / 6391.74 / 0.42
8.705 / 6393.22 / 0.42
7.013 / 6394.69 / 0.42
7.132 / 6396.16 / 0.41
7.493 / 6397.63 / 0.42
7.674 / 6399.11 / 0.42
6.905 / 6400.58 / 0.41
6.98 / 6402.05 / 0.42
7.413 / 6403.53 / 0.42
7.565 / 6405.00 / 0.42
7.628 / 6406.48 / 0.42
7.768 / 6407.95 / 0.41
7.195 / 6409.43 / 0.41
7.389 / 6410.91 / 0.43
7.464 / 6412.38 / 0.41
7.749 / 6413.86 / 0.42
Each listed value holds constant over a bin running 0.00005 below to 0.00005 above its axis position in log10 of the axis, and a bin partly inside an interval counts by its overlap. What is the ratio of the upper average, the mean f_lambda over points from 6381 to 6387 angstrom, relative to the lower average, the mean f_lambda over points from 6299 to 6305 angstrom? 1.03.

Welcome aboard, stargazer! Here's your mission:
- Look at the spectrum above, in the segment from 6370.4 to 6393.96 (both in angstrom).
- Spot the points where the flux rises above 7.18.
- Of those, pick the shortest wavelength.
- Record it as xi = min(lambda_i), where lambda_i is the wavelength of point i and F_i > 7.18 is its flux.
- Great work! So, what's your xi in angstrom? 6371.17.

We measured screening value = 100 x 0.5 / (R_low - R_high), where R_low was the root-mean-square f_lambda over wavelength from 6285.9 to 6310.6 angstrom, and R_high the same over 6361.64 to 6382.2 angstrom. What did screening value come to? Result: 135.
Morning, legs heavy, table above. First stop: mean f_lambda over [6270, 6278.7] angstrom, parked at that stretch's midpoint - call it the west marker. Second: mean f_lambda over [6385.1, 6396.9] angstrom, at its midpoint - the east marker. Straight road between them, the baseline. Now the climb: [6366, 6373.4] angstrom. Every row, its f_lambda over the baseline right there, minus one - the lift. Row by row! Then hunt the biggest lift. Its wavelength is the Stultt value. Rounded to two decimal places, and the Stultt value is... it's 6366.77 angstrom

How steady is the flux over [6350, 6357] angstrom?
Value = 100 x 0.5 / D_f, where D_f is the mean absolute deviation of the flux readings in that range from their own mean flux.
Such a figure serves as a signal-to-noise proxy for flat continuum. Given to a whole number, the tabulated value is 190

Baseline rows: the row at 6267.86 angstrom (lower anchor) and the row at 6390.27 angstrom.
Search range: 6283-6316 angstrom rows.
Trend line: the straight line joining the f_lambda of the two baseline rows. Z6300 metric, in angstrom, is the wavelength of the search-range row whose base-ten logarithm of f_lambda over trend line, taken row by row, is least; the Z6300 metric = 6301.14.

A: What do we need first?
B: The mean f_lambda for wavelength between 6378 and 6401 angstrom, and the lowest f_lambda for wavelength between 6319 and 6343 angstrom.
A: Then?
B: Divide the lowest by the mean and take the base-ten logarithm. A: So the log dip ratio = -0.06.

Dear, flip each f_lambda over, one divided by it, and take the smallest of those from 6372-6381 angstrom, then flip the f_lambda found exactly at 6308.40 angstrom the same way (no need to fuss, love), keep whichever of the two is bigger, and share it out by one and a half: 0.084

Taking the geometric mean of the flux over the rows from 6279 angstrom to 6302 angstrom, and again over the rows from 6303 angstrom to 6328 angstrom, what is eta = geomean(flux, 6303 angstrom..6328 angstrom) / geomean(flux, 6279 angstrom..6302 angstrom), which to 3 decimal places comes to 1.030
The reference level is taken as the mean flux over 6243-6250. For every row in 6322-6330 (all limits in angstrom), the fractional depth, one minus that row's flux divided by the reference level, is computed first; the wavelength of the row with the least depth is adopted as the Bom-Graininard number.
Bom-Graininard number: 6324.40 angstrom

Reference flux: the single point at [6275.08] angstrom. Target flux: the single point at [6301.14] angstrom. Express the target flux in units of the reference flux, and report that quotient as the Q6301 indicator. 0.67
